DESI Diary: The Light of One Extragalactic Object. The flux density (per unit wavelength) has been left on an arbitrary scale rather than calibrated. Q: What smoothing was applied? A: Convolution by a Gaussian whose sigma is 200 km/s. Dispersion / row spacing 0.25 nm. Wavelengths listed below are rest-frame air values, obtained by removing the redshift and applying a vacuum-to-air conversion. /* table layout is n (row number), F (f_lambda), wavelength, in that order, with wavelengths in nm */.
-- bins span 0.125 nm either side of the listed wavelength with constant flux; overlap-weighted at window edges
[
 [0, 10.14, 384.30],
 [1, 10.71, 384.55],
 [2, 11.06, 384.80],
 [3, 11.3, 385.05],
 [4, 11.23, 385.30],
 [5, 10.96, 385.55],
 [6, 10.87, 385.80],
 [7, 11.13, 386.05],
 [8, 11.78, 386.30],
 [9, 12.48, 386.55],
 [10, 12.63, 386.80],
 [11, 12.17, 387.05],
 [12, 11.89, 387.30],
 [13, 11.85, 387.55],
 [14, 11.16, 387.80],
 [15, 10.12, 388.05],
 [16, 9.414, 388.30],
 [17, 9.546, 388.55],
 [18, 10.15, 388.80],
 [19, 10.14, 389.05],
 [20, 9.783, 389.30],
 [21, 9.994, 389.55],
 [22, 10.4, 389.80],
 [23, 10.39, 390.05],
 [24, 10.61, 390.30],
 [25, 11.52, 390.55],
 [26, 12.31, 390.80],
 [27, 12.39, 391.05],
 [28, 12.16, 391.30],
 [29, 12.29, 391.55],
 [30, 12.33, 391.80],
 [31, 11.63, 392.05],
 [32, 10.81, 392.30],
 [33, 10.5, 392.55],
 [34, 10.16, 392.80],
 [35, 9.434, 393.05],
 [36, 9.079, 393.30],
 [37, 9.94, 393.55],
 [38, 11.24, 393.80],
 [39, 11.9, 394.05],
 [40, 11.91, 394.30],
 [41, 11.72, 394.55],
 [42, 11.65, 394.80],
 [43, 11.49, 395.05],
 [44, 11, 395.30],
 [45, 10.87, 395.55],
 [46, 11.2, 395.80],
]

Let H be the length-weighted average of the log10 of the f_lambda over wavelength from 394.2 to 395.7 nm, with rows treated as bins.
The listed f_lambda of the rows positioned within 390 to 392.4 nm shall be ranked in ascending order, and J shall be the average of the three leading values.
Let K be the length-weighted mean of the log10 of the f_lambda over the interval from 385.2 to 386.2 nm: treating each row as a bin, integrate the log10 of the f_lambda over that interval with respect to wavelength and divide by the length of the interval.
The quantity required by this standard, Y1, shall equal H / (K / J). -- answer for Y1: 10.7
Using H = 1.06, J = 10.6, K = 1.044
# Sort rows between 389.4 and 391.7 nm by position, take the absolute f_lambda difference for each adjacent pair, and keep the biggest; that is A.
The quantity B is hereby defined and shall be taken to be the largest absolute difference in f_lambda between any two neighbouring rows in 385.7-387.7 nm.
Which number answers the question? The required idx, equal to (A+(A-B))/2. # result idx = 0.6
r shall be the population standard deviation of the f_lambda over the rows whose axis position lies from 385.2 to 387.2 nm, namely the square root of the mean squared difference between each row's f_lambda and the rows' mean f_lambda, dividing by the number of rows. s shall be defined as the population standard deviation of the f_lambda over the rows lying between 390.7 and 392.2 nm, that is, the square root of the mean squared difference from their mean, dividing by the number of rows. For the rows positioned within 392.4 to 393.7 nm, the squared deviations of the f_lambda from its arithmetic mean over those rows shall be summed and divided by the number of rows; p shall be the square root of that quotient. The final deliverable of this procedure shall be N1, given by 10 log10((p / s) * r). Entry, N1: 1.1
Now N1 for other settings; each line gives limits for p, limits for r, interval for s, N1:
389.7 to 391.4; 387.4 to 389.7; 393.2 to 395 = -2.2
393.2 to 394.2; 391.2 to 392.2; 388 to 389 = -0.3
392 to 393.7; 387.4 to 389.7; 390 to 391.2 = -1.5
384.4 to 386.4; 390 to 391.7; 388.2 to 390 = -1.4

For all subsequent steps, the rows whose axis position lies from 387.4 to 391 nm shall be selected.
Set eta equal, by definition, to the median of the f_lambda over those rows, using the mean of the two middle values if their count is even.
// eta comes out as 10.3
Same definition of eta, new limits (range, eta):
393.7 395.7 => 11.6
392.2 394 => 10.2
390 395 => 11.6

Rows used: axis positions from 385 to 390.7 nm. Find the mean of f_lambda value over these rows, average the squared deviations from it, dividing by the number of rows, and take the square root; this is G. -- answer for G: 0.91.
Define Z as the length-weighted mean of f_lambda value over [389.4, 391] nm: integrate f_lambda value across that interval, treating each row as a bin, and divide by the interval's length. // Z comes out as 10.9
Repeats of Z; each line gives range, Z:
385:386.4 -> 11.2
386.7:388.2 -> 11.6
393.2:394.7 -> 11.0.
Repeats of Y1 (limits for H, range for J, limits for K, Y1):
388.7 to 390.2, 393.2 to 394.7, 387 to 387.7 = 9.4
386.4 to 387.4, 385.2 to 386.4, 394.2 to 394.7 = 11.2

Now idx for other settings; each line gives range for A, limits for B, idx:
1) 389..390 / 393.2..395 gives -0.2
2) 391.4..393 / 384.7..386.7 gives 0.5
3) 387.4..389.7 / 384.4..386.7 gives 0.7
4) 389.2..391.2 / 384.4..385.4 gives 0.7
